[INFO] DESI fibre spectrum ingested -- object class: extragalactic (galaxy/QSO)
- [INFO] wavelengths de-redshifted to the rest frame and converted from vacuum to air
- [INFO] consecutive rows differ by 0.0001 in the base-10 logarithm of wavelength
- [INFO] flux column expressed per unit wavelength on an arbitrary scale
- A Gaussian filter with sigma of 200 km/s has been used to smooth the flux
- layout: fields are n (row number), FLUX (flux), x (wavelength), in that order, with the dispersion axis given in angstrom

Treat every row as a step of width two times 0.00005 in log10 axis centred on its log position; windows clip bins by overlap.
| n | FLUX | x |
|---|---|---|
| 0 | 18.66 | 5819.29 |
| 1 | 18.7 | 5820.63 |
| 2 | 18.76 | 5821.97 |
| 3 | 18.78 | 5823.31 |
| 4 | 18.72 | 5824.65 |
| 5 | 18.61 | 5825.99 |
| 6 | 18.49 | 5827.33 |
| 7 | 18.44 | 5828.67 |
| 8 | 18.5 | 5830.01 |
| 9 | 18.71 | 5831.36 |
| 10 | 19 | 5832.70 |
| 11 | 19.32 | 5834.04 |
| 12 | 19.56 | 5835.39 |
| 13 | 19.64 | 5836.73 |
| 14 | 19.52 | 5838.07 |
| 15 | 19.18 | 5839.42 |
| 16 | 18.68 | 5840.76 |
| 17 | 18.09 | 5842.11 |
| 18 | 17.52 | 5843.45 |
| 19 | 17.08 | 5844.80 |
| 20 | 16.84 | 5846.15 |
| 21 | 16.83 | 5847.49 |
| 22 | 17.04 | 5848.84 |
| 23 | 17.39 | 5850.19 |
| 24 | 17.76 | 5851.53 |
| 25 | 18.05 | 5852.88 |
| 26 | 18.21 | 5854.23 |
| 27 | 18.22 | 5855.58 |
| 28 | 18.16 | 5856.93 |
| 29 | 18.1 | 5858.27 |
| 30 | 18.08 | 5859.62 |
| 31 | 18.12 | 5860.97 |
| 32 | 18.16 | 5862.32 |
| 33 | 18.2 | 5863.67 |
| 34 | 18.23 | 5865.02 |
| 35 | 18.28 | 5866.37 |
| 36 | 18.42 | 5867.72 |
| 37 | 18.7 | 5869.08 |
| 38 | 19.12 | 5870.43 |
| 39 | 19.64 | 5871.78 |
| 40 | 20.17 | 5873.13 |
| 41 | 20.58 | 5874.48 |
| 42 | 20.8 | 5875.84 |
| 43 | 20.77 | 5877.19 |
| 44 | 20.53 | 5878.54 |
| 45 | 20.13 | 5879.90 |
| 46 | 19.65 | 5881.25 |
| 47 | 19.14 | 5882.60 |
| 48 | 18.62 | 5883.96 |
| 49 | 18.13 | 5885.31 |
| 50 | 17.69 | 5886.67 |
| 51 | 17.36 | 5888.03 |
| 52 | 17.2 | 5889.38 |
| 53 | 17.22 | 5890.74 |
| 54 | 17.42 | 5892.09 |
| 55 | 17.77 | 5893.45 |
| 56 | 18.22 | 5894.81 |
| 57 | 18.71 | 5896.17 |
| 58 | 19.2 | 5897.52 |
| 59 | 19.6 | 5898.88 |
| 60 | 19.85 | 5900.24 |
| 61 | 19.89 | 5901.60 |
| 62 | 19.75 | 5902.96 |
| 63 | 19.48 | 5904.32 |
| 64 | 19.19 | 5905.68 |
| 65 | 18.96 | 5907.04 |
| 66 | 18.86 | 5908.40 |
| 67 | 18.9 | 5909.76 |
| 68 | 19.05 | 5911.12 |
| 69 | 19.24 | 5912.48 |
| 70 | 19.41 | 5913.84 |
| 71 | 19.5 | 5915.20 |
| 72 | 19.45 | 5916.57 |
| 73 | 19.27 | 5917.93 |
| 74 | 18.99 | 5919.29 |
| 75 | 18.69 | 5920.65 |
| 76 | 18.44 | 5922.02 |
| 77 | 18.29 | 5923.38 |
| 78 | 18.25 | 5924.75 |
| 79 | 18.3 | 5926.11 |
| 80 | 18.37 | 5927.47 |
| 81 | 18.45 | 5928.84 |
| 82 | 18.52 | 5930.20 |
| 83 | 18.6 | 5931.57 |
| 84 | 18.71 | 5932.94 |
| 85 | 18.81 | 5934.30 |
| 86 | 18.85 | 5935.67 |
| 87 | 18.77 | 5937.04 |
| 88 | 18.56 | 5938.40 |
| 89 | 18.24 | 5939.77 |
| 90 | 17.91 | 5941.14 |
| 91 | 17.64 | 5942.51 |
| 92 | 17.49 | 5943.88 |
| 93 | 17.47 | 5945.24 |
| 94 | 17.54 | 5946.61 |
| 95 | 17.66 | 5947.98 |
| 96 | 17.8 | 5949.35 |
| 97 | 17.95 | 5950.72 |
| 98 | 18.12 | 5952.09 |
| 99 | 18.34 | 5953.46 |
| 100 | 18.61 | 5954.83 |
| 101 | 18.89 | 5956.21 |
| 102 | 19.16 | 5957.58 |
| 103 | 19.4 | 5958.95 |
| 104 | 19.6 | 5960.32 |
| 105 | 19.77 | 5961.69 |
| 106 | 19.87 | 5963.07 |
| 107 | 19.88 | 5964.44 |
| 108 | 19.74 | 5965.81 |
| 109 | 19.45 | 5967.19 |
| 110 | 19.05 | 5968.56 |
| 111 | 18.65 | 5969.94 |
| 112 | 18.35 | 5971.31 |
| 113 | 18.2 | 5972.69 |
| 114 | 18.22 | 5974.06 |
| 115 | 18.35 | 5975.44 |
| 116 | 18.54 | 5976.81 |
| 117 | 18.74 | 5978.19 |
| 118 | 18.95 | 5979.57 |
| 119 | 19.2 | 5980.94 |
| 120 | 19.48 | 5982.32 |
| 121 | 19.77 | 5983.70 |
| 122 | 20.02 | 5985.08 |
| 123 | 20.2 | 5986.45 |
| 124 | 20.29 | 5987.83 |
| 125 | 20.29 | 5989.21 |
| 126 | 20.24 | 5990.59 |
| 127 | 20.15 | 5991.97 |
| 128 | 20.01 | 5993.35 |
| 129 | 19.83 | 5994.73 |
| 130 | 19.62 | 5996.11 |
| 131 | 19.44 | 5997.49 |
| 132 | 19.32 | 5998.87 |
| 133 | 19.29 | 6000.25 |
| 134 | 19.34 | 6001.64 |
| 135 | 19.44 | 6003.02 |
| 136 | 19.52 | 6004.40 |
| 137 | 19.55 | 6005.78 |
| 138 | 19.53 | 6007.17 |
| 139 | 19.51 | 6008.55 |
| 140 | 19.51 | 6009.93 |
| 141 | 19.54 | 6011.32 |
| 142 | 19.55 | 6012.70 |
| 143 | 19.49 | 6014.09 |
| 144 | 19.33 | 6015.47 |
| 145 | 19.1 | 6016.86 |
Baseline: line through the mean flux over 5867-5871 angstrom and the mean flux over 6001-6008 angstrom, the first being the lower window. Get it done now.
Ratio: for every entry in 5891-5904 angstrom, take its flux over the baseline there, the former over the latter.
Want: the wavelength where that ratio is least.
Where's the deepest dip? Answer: 5892.09 angstrom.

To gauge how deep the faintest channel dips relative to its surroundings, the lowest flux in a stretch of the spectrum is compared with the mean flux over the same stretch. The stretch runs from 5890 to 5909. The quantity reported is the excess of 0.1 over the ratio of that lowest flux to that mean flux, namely -0.813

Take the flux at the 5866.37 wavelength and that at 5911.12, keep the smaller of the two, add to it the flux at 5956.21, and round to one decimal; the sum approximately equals 37.2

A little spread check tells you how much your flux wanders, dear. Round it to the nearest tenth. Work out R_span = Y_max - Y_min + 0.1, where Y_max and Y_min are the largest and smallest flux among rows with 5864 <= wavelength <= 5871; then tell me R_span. 1.0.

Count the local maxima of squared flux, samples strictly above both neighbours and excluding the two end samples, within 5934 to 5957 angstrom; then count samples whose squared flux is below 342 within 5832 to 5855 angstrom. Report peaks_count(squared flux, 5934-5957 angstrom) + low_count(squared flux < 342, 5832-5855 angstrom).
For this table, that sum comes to 11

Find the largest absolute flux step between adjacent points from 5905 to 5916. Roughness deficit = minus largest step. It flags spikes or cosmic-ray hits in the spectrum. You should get -0.23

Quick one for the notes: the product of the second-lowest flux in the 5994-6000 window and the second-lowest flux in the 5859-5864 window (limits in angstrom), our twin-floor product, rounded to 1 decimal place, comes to 352.3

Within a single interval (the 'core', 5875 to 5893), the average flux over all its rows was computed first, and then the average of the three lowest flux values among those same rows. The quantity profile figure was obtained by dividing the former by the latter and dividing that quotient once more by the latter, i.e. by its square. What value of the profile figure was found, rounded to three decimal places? 0.063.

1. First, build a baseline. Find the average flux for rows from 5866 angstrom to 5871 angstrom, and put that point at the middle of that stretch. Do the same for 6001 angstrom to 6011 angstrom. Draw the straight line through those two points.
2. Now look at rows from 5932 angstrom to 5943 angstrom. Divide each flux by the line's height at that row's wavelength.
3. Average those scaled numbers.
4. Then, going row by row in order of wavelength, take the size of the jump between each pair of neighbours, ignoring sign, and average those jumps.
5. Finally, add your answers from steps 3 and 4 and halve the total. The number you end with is 0.489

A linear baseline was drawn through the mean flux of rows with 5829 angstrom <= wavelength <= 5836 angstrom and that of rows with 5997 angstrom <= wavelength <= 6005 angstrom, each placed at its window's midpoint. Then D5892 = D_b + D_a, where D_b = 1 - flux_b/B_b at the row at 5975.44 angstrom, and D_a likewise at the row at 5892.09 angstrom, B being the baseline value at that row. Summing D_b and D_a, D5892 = 0.14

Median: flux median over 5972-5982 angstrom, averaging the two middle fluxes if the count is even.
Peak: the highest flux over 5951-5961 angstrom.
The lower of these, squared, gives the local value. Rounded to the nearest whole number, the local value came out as 344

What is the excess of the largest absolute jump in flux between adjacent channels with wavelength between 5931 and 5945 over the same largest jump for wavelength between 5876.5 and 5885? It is -0.19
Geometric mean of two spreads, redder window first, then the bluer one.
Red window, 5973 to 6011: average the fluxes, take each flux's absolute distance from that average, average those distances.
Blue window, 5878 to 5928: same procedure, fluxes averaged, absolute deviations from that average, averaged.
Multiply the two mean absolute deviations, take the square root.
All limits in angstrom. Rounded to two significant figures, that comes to 0.53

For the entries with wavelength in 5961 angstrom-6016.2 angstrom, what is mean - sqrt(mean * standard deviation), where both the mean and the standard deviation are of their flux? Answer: 16.1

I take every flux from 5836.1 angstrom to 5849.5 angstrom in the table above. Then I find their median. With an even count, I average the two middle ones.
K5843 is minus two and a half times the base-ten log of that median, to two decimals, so -3.13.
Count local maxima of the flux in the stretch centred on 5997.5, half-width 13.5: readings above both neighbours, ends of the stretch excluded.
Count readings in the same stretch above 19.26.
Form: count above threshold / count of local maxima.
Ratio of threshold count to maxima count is 19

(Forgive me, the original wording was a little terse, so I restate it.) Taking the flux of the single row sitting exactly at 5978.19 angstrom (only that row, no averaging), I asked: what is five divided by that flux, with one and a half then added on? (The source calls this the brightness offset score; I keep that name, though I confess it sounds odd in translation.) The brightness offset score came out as 1.77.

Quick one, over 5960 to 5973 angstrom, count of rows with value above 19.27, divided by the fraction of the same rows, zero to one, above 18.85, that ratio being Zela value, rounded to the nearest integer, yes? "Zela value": 9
